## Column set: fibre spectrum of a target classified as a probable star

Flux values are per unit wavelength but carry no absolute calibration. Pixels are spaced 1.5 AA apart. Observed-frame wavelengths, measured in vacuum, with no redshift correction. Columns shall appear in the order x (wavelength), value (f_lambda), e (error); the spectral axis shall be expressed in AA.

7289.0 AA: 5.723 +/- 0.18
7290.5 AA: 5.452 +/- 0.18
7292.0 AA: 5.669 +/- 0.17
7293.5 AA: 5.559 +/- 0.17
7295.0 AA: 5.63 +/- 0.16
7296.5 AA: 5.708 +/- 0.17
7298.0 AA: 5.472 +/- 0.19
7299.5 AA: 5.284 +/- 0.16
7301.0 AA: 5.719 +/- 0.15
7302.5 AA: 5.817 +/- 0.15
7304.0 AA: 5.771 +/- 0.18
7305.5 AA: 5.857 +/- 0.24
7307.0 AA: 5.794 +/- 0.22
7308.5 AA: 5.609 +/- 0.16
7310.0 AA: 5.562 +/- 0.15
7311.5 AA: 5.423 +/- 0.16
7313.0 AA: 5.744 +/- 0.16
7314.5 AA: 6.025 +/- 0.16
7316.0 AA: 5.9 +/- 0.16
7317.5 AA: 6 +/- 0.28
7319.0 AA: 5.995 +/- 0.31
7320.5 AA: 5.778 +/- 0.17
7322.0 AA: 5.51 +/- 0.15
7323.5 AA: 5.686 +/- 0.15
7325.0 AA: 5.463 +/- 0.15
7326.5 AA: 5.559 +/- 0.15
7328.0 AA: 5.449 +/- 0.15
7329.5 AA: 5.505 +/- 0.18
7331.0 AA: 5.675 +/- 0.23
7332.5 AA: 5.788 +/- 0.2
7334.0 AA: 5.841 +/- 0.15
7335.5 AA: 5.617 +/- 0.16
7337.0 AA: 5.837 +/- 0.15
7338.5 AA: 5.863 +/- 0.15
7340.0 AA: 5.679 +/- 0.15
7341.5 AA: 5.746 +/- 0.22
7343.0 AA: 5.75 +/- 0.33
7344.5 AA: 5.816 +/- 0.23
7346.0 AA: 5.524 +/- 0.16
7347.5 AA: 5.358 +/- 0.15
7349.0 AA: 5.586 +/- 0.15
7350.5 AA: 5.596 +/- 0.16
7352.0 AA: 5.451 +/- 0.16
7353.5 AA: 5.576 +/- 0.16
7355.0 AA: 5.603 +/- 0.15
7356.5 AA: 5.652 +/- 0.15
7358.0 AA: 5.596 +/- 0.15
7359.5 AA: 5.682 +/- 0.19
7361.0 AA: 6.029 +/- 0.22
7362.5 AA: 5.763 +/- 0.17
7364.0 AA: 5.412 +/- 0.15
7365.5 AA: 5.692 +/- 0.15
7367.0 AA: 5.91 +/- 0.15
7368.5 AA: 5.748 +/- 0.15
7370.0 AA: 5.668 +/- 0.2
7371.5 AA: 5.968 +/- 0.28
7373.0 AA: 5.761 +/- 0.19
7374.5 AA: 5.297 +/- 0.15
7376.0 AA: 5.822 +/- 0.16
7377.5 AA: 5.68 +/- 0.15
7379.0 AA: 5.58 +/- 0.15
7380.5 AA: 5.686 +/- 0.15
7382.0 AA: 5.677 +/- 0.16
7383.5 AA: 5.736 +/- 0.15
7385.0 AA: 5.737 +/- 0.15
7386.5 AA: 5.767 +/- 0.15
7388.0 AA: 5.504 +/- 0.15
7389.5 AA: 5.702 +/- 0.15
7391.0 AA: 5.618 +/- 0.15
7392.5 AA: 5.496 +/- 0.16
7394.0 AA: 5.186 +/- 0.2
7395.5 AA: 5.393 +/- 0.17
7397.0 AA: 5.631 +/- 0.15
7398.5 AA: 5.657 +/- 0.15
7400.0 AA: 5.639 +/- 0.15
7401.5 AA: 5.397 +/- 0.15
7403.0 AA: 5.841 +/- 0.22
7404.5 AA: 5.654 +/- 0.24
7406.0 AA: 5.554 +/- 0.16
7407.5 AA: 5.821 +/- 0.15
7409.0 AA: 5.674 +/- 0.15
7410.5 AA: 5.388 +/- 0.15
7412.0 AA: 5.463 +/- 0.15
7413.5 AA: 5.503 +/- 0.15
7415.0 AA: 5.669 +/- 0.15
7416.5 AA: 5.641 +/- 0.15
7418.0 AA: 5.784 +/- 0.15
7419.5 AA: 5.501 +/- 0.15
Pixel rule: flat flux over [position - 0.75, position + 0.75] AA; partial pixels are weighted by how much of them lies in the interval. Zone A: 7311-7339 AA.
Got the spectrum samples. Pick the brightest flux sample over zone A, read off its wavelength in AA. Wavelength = 7314.5 AA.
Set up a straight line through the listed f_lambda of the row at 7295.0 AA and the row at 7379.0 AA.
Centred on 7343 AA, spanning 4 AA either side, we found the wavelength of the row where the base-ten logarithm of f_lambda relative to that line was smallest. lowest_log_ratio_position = 7346.0 AA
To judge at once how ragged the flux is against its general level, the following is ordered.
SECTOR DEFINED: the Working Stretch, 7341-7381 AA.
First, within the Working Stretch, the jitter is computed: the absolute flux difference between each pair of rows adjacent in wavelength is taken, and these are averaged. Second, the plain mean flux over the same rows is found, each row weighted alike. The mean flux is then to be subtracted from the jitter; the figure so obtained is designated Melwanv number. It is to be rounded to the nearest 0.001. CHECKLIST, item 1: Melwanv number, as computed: -5.480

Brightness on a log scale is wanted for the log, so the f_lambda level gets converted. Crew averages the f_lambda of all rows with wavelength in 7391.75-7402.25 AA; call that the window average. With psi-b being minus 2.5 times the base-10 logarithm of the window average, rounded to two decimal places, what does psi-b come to -1.85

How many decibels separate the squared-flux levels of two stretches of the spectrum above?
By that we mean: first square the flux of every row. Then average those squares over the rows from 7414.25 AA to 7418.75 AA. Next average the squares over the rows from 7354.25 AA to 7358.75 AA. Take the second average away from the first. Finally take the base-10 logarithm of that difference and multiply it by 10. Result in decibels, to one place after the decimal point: -0.4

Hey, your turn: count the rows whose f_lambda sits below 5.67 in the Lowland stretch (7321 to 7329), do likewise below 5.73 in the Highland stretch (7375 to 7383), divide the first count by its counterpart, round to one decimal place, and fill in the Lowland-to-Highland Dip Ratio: 1.0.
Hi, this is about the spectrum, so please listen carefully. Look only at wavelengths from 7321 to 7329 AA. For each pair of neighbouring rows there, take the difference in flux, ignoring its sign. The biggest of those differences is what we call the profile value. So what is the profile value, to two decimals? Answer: 0.22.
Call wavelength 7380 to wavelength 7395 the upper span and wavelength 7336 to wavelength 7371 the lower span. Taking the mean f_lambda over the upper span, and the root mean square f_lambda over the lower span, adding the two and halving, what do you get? 5.64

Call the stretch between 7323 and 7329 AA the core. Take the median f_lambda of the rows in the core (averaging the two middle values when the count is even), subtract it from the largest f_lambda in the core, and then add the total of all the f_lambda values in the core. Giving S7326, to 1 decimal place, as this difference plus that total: 22.3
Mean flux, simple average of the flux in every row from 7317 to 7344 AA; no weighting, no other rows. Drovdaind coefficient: 5.71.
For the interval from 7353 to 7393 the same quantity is 5.68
